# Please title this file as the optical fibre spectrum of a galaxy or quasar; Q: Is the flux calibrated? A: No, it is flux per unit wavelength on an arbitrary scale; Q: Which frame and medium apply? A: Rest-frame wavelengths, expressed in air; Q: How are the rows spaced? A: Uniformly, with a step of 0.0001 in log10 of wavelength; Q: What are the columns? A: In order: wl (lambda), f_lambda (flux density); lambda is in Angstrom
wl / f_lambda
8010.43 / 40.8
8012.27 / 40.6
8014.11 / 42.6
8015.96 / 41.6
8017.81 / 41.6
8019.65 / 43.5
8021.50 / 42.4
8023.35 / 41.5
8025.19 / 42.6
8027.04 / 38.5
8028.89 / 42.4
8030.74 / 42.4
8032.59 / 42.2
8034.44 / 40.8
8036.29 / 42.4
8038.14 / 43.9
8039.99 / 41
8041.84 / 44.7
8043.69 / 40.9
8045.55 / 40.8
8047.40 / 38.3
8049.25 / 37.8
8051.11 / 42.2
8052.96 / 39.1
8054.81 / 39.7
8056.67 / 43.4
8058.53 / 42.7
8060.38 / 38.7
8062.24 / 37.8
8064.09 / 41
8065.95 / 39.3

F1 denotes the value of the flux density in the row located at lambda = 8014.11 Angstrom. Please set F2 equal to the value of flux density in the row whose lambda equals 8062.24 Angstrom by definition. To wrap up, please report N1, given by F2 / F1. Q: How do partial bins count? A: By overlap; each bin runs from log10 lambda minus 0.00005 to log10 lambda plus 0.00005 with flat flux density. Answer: 0.89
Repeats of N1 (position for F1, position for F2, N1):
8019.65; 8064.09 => 0.94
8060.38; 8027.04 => 0.99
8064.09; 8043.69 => 1.00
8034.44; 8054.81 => 0.97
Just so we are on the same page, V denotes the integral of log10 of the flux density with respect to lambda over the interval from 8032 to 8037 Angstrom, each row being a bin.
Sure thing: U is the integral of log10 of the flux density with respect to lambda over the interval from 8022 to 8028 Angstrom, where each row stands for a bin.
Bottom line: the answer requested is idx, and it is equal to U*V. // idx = 78.4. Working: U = 9.68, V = 8.10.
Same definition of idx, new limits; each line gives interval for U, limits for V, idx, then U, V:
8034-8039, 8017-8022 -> 66.3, 8.14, 8.15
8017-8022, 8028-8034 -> 79.4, 8.15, 9.75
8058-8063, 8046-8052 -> 76.5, 7.99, 9.58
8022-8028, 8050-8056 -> 93.2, 9.68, 9.63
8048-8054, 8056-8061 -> 77.7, 9.59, 8.10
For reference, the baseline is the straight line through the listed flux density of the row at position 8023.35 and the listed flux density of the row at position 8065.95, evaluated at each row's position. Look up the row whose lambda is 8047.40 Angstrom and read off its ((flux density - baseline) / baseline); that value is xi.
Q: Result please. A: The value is -0.05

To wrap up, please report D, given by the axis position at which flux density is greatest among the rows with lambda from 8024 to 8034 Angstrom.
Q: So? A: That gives 8025.19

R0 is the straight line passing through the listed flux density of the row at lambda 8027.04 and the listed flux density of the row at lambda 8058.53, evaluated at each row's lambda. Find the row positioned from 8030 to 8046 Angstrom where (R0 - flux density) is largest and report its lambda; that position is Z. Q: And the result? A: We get 8045.55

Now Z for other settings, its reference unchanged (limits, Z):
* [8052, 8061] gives 8060.38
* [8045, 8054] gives 8049.25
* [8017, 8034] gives 8027.04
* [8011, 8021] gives 8012.27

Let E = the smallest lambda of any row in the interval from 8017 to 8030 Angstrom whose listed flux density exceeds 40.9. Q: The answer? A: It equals 8017.81 Angstrom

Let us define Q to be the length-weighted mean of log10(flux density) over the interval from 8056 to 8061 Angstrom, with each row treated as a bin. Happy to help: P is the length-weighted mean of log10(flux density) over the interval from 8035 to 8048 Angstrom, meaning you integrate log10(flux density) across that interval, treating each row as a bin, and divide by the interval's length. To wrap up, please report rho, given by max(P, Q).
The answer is 1.62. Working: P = 1.62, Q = 1.62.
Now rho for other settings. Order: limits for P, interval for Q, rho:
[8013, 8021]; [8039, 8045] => 1.63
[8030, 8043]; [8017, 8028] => 1.63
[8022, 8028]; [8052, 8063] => 1.61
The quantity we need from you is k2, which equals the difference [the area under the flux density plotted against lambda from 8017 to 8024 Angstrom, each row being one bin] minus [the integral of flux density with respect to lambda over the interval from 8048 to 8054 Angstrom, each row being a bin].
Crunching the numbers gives 58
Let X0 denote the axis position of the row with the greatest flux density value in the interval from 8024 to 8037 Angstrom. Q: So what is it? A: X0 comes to 8025.19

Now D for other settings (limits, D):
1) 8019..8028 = 8019.65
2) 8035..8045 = 8041.84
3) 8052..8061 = 8056.67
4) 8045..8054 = 8051.11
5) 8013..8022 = 8019.65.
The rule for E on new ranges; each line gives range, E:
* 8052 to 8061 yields 8056.67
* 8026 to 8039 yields 8028.89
